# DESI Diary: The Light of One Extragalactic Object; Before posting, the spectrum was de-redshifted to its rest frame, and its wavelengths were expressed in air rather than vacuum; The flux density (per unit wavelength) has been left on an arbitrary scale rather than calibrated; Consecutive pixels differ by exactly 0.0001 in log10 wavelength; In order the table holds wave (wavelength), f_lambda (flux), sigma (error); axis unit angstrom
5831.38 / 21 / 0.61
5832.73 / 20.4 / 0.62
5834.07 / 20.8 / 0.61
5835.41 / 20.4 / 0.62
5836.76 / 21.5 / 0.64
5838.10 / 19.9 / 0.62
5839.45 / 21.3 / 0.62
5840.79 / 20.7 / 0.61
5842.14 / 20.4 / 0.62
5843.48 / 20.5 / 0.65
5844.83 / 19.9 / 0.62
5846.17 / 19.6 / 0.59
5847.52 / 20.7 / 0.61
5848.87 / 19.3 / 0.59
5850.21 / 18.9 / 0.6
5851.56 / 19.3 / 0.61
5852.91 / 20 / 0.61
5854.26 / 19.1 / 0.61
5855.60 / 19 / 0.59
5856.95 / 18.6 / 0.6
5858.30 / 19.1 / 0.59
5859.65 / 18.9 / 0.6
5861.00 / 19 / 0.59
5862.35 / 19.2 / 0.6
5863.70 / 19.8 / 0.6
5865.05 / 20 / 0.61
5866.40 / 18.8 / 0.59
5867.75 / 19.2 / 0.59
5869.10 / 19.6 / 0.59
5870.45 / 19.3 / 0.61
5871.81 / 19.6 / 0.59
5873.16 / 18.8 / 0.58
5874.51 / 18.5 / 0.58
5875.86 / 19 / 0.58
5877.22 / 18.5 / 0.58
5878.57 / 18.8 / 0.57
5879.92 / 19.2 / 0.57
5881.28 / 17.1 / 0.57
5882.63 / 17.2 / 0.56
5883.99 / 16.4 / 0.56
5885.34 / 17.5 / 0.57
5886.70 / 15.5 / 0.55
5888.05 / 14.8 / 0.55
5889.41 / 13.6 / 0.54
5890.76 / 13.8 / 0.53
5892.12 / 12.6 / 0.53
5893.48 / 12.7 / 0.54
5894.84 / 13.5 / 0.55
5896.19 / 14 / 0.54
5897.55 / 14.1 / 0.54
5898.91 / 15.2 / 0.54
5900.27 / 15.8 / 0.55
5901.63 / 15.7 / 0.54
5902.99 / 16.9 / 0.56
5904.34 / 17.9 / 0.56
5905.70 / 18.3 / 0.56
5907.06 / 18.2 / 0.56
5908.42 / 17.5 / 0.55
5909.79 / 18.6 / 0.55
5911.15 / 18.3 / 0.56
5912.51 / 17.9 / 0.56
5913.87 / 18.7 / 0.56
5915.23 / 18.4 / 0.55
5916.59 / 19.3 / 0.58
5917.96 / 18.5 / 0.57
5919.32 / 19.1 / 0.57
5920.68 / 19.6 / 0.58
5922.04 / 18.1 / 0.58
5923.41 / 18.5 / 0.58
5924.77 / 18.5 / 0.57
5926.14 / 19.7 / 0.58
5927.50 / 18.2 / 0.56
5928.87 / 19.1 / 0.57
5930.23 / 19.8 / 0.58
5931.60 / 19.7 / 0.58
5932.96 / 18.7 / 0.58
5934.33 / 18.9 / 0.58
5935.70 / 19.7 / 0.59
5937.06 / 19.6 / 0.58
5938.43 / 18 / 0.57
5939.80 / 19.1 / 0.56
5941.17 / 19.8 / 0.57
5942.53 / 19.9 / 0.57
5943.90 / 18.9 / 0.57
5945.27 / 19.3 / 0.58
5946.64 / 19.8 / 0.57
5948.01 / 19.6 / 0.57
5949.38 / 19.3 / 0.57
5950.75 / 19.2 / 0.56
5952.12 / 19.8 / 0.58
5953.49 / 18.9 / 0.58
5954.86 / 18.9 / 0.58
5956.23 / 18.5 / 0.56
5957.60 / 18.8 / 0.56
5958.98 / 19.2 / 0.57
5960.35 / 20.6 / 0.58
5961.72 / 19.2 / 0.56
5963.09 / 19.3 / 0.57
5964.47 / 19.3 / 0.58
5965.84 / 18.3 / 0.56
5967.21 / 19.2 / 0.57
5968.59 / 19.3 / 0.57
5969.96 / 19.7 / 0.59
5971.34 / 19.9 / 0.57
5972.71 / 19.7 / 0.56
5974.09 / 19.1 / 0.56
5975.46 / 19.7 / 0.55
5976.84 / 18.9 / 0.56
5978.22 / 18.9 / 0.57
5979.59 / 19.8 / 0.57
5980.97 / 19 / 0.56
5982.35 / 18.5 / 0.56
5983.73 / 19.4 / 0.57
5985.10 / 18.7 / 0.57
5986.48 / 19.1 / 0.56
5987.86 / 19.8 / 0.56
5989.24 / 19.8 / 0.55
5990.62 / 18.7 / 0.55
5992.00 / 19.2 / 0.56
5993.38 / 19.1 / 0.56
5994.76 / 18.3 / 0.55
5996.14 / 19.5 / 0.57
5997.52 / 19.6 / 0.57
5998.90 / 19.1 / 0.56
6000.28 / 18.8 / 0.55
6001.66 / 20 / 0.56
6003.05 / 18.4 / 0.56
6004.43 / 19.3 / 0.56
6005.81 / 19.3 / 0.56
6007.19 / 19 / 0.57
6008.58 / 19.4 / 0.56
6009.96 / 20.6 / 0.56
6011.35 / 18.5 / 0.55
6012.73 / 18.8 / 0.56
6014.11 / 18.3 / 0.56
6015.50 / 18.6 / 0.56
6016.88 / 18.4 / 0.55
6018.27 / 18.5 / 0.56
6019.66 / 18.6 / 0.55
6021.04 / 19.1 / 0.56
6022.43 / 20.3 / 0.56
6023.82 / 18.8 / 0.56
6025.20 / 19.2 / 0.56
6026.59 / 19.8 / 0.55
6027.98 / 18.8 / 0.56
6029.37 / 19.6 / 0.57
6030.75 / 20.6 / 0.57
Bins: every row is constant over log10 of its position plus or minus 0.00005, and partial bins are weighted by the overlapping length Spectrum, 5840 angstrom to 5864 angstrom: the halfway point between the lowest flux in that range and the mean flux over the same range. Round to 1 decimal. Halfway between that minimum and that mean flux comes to 19.1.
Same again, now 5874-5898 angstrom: 14.3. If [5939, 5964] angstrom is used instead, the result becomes 18.9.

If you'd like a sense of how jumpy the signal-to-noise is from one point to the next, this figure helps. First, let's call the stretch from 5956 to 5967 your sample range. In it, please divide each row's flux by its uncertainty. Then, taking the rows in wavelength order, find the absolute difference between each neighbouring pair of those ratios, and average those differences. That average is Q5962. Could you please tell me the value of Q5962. 0.76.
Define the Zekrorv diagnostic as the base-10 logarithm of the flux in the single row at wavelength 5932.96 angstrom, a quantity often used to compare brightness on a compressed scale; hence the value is 1.27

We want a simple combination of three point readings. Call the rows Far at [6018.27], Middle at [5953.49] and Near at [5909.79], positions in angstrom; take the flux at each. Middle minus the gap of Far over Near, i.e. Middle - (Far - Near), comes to 19.0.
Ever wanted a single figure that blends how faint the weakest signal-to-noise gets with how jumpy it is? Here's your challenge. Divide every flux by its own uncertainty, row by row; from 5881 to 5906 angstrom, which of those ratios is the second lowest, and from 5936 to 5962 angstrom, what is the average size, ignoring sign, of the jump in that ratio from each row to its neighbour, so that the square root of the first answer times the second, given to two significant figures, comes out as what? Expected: 4.6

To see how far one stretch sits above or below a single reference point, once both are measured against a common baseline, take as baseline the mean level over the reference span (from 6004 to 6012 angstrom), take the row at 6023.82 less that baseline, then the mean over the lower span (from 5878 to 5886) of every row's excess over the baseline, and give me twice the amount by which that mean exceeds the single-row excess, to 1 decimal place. -2.2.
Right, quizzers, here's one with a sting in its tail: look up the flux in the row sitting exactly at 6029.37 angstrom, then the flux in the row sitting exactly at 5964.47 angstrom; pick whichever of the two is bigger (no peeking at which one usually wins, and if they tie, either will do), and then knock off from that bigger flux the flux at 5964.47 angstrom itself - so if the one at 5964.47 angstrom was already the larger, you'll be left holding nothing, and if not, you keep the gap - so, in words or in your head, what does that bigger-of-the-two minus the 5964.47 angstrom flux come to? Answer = 0.3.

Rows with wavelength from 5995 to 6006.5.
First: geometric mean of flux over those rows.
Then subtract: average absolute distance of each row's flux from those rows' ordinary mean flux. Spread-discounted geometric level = 18.9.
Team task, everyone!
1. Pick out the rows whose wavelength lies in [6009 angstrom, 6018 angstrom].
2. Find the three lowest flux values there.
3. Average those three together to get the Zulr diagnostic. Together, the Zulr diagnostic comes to 18.4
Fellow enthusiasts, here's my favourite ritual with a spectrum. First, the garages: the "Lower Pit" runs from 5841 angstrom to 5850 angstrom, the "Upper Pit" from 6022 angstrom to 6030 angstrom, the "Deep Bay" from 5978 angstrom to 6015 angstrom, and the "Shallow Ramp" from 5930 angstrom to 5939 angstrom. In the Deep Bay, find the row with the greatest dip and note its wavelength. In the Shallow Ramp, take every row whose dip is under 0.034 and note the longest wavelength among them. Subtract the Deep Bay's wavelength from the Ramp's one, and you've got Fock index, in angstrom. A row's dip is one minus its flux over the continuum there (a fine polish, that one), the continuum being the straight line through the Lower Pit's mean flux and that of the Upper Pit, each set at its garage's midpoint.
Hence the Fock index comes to -57.7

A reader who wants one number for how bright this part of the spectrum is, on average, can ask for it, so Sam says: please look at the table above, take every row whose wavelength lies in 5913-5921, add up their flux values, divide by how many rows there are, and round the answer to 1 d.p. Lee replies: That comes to 18.9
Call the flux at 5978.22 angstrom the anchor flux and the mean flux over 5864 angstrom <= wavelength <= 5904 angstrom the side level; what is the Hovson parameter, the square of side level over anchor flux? 0.79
